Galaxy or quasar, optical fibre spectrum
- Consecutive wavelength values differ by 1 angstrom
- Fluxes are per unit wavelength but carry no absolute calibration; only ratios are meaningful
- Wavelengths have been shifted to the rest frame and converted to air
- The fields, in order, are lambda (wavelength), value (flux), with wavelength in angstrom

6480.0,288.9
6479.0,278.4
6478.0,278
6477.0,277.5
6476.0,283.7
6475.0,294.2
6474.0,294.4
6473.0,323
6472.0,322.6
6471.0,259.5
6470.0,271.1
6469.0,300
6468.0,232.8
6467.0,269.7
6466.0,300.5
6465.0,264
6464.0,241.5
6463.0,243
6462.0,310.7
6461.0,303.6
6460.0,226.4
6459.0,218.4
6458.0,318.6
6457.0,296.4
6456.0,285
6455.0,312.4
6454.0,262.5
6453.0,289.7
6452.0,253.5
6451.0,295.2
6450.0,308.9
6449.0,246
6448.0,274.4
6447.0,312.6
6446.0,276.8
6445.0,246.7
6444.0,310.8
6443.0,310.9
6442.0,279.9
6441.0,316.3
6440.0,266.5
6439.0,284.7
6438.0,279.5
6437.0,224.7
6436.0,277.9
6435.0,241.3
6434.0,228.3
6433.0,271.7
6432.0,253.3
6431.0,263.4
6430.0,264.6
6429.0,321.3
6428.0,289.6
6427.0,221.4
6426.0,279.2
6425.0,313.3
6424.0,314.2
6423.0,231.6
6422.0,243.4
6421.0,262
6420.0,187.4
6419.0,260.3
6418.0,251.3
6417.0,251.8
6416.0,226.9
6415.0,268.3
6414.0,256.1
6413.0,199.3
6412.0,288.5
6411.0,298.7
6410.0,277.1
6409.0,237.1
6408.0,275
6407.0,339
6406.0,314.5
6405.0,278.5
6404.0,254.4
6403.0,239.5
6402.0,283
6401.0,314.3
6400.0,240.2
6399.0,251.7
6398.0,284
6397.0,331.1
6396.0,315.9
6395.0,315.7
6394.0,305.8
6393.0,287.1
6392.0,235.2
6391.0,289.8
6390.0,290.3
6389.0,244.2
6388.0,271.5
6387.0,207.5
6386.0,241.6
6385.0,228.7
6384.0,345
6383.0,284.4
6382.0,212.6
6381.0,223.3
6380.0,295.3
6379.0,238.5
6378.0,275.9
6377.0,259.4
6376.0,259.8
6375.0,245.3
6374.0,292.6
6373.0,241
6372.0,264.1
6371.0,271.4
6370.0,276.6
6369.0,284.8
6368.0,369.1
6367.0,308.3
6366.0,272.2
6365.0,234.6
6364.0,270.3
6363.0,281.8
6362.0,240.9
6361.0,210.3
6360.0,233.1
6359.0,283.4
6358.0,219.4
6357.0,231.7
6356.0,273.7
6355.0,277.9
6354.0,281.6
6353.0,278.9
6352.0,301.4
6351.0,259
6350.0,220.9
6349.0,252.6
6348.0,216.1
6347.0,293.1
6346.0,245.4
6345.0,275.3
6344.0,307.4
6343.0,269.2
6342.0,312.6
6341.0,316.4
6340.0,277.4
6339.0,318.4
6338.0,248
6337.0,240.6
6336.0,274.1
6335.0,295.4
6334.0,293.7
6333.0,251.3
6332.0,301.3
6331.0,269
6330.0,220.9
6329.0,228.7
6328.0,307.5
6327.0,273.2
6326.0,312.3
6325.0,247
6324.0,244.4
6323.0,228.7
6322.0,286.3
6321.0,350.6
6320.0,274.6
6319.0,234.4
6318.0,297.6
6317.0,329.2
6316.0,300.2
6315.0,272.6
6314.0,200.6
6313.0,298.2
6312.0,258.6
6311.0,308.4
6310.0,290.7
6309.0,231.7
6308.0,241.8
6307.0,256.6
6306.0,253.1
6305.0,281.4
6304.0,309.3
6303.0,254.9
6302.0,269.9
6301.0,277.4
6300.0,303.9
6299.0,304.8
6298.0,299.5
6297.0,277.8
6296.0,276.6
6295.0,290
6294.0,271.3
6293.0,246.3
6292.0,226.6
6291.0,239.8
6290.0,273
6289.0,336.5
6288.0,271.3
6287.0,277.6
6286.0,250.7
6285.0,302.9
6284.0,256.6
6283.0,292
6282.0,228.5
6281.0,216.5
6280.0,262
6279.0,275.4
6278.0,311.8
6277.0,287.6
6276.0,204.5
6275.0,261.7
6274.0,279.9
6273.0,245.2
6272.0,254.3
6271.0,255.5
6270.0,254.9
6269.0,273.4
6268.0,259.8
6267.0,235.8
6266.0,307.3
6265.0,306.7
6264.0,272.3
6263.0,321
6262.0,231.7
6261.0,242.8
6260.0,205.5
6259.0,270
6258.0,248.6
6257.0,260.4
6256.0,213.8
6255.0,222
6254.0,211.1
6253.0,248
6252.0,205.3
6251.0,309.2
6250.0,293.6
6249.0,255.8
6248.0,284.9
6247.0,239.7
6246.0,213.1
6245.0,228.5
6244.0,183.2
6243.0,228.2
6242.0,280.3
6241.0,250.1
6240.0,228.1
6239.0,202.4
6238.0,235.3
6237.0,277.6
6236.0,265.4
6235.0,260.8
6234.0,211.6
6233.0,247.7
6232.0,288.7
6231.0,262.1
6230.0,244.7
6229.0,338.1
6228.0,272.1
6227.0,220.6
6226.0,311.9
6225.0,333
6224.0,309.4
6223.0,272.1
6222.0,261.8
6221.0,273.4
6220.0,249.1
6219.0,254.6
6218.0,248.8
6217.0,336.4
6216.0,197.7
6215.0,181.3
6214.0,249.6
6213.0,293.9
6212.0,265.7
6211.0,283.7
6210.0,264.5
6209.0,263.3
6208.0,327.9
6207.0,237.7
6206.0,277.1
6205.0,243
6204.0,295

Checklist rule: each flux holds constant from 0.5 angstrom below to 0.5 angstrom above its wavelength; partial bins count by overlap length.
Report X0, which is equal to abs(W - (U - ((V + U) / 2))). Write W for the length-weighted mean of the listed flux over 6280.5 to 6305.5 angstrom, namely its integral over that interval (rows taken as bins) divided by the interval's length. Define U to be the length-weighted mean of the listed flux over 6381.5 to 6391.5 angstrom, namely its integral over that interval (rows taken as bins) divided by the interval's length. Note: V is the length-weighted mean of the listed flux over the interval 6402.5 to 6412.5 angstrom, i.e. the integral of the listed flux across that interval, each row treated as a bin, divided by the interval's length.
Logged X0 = 283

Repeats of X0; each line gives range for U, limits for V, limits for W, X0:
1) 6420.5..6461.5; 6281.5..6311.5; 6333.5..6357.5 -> 273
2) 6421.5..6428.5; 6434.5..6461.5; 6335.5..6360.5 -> 272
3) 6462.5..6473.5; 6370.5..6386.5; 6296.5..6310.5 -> 268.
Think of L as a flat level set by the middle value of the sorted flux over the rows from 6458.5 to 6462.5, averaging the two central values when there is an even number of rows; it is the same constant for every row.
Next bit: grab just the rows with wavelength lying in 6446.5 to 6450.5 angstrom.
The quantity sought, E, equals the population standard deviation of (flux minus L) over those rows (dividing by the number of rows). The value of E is 27.2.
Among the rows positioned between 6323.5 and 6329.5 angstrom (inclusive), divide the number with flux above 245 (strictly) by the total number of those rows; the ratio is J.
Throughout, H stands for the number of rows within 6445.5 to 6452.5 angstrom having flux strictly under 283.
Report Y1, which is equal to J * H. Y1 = 2.7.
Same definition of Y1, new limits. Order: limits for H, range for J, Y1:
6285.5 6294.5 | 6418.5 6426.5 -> 5.0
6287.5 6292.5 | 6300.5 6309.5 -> 3.1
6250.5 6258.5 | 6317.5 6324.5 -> 4.0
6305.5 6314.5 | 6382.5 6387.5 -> 2.4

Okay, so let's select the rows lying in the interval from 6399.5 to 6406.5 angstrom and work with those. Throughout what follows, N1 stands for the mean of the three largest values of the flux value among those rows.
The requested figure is 304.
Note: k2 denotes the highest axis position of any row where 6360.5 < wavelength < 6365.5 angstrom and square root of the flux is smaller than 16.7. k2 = 6365.0 angstrom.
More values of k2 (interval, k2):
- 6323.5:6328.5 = 6327.0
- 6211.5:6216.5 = 6216.0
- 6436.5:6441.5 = 6440.0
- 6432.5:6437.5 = 6437.0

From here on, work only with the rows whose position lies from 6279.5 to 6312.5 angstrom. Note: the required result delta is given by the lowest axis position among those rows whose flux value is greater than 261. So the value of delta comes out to 6280.0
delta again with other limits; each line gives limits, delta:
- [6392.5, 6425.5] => 6393.0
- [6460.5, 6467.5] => 6461.0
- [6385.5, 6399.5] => 6388.0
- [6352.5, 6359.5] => 6353.0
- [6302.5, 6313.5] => 6304.0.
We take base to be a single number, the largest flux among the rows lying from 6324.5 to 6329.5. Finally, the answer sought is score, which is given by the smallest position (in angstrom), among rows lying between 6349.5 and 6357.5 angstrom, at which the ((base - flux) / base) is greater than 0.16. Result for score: 6350.0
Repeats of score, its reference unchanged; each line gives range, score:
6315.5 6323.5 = 6319.0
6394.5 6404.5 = 6399.0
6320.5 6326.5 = 6323.0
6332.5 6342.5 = 6333.0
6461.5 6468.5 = 6463.0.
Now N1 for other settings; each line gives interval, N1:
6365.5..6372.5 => 321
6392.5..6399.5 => 321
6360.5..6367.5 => 287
